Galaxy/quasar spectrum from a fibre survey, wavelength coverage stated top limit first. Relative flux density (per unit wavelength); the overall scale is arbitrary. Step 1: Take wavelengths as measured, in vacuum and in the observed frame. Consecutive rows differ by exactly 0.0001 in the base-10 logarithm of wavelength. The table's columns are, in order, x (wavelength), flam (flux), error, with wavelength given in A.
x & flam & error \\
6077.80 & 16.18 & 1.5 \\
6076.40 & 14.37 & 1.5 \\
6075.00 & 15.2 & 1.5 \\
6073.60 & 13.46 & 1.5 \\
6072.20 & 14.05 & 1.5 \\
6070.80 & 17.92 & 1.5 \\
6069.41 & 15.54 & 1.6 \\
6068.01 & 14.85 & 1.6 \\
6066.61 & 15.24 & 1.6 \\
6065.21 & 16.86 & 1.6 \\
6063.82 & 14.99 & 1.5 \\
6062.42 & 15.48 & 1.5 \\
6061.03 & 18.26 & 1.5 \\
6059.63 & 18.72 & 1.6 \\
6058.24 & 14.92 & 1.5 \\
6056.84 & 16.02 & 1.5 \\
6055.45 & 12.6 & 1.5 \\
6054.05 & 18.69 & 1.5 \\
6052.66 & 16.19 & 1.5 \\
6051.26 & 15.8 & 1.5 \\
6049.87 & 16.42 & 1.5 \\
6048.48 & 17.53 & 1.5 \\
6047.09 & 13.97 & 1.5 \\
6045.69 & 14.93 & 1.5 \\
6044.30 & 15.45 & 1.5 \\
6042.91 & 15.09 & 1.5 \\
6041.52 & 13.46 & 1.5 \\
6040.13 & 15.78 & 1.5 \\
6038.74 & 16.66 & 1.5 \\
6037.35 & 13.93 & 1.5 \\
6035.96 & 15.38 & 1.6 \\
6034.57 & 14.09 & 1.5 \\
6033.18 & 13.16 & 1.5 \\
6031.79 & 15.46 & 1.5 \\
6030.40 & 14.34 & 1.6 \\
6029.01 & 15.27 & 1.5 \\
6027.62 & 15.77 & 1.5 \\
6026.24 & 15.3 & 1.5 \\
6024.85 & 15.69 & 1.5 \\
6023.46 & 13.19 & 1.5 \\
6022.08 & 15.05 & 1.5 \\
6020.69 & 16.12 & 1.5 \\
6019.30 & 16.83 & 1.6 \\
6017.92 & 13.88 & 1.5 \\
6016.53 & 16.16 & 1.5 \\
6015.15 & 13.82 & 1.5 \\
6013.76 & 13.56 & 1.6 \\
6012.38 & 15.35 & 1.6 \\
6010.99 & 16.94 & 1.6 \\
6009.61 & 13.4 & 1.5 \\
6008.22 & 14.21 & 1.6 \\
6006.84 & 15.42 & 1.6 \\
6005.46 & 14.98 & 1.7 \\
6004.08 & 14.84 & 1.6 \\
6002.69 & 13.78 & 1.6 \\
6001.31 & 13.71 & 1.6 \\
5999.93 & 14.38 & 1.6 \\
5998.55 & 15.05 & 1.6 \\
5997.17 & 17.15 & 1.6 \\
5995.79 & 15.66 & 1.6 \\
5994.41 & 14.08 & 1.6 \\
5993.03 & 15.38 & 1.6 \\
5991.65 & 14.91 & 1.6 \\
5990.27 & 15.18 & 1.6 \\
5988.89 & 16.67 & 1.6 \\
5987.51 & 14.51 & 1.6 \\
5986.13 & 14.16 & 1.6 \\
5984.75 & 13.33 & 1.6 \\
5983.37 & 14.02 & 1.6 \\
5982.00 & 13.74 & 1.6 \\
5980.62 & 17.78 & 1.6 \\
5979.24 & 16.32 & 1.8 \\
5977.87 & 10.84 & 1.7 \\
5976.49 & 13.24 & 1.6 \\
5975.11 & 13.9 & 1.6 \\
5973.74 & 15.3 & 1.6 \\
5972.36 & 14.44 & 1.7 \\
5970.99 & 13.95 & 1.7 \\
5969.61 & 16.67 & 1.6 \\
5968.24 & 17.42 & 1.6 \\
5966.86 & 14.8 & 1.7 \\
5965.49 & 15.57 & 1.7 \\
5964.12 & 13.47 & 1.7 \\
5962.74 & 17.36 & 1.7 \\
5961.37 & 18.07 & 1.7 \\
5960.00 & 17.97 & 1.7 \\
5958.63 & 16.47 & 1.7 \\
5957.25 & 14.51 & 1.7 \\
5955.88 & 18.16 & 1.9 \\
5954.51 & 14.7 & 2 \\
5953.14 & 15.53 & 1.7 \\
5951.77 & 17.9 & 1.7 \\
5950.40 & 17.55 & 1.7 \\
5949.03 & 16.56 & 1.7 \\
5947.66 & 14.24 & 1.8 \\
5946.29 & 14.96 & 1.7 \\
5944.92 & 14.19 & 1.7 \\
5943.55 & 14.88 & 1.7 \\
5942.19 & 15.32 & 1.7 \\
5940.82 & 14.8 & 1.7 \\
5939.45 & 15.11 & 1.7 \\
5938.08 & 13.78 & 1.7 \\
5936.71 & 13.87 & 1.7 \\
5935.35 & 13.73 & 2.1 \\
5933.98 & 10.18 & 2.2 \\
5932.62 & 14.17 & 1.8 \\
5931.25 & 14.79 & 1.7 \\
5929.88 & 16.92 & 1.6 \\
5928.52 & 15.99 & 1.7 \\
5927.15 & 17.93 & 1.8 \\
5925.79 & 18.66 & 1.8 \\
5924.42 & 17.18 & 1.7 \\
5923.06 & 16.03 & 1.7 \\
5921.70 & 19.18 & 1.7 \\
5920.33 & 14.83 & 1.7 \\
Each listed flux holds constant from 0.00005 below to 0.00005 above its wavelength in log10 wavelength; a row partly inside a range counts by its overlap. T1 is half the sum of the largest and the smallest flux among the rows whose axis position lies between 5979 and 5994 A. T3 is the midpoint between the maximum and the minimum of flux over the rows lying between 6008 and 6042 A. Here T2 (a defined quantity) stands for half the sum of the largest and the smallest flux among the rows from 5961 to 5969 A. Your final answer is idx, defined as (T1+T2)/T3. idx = 2.081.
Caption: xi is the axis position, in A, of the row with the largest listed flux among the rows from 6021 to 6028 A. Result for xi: 6027.62 A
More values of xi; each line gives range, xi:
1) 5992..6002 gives 5997.17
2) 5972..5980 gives 5979.24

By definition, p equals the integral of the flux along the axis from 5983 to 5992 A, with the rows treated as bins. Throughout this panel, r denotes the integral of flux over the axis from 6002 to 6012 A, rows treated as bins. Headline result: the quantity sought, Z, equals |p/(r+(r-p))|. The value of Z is 0.81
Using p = 132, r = 148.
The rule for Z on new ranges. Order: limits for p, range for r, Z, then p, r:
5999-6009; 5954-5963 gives 0.92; 145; 151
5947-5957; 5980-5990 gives 1.21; 163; 149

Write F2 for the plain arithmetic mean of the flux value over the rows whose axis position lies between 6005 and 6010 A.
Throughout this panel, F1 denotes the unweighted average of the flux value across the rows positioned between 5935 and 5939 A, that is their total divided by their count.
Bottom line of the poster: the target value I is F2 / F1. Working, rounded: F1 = 13.8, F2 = 14.5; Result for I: 1.05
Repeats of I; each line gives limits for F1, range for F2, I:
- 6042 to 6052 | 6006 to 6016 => 0.94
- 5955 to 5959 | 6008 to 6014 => 0.90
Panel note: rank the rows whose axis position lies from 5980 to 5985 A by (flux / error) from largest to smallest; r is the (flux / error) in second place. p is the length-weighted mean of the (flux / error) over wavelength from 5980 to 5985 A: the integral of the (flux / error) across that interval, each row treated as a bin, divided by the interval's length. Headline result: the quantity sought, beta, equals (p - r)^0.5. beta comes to 0.70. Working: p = 9.3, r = 8.8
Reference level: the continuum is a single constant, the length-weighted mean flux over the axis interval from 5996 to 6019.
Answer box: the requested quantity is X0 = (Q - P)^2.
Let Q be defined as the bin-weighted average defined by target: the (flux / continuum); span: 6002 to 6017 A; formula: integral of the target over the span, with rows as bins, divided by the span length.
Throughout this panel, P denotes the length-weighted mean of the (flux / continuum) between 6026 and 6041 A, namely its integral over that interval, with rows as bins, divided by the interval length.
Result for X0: 0.0003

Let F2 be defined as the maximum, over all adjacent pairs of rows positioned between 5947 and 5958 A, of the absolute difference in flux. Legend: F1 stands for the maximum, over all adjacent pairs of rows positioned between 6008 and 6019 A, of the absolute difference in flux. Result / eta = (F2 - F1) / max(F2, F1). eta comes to 0.03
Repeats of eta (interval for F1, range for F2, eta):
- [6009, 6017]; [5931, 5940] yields 0.11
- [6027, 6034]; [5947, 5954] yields 0.03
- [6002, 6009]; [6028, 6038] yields 0.47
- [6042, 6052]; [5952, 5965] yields 0.08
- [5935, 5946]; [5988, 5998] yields 0.16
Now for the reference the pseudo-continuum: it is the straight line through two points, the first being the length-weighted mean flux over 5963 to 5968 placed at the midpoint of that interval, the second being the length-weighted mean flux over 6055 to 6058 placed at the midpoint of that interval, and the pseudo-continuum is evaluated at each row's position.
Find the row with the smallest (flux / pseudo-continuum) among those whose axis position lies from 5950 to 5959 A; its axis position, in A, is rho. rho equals 5957.25 A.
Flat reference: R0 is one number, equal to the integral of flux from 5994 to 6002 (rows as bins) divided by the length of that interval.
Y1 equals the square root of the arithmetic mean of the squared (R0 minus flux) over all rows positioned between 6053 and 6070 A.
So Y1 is 2.0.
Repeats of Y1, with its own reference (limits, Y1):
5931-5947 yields 1.6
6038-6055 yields 1.6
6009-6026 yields 1.3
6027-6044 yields 1.0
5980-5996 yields 1.2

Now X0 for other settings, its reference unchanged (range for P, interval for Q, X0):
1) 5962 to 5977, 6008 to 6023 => 0.0001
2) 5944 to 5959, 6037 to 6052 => 0.0009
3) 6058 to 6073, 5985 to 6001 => 0.0045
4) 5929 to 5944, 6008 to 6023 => 0.0021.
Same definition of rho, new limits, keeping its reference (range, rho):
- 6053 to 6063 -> 6055.45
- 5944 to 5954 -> 5944.92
